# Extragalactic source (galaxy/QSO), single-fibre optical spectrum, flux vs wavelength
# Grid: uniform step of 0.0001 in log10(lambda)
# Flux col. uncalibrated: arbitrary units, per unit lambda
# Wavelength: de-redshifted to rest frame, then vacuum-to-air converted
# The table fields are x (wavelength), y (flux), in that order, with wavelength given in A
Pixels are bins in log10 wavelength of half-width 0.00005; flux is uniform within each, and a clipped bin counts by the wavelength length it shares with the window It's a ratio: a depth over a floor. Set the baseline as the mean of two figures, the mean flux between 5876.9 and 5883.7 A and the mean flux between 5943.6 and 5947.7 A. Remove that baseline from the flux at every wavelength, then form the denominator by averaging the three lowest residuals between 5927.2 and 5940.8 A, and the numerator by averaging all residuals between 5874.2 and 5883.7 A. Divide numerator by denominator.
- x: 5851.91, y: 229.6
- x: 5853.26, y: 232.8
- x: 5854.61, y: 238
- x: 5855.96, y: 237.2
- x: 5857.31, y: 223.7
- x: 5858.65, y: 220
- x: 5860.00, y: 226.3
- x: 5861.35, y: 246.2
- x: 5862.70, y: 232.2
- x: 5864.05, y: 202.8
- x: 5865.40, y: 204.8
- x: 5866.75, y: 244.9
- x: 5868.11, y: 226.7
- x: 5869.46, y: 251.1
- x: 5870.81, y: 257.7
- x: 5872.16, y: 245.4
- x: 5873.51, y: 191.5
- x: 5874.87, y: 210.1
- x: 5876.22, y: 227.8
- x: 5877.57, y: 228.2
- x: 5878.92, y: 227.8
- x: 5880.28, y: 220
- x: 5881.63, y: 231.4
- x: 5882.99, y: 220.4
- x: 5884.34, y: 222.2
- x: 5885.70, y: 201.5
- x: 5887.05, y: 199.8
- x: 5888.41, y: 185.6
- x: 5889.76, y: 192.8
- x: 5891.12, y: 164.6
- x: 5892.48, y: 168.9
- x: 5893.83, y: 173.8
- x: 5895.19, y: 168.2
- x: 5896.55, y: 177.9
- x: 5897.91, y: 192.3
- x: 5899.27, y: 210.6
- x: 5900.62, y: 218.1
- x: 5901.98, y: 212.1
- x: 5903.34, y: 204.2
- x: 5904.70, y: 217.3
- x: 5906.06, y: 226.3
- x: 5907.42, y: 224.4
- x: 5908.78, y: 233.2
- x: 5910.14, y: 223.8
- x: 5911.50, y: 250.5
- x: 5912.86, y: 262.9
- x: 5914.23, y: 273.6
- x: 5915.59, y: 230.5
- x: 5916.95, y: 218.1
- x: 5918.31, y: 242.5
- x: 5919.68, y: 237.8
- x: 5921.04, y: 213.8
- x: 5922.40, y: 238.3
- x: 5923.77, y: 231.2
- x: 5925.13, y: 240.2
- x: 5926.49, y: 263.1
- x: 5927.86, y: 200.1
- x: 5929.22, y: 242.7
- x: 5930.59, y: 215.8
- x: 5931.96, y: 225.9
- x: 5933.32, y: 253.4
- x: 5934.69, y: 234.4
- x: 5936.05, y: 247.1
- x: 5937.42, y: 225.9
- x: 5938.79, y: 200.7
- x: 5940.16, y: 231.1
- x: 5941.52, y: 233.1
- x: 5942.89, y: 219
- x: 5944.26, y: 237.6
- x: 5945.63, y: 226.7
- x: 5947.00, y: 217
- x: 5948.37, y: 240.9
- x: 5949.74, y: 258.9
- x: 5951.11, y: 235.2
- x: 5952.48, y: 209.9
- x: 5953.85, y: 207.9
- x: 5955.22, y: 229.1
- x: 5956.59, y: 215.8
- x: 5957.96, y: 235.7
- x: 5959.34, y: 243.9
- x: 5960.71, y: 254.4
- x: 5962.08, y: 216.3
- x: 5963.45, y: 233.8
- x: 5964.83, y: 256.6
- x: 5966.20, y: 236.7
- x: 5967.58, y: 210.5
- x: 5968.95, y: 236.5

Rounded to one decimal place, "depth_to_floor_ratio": 0.1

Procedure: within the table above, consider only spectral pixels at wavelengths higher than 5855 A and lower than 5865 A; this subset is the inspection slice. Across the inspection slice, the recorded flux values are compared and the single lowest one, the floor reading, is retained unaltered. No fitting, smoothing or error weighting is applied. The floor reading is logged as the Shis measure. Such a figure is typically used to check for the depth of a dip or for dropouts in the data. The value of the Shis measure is 202.8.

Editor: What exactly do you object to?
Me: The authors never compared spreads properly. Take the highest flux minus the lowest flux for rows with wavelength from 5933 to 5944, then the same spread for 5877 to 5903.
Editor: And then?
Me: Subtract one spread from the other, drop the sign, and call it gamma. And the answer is 14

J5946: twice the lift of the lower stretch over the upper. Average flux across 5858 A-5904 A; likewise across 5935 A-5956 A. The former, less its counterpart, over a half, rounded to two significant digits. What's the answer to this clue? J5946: -32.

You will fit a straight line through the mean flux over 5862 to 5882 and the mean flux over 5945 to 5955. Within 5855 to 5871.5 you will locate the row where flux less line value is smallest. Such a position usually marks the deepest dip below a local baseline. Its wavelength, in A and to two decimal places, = 5864.05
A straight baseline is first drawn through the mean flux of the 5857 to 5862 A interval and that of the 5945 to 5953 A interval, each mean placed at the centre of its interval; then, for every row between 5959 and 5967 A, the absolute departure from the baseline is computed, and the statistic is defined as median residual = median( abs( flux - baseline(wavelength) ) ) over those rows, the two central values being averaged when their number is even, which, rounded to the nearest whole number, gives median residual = 14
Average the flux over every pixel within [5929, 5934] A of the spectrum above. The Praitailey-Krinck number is 234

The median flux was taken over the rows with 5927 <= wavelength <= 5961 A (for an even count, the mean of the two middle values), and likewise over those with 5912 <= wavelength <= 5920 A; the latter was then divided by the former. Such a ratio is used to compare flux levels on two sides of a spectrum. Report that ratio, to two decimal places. 1.04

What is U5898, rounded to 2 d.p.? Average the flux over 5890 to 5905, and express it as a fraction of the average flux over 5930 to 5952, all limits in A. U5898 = 0.83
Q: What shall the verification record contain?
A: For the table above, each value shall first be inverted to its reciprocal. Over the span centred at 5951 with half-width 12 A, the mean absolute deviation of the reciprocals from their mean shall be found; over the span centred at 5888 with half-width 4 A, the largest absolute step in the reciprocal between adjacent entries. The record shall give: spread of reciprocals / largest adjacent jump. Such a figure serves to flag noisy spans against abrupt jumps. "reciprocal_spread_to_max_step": 0.250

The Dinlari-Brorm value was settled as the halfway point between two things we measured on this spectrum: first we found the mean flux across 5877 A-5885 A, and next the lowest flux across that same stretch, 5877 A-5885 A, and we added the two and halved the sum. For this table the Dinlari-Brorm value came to 222.5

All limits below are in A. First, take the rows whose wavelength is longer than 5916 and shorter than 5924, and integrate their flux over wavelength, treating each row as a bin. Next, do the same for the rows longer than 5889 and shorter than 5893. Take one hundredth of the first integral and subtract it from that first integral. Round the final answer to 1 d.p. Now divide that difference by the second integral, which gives 2.6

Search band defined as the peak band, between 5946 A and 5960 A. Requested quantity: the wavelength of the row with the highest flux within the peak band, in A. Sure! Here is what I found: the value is 5949.74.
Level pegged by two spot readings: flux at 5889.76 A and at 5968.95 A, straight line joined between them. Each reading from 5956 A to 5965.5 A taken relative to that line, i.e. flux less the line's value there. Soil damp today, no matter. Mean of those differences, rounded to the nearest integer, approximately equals 5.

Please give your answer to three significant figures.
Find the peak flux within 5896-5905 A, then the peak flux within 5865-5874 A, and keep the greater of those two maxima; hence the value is 258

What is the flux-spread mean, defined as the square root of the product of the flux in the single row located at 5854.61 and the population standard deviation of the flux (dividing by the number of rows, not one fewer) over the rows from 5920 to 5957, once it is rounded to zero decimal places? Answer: 62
